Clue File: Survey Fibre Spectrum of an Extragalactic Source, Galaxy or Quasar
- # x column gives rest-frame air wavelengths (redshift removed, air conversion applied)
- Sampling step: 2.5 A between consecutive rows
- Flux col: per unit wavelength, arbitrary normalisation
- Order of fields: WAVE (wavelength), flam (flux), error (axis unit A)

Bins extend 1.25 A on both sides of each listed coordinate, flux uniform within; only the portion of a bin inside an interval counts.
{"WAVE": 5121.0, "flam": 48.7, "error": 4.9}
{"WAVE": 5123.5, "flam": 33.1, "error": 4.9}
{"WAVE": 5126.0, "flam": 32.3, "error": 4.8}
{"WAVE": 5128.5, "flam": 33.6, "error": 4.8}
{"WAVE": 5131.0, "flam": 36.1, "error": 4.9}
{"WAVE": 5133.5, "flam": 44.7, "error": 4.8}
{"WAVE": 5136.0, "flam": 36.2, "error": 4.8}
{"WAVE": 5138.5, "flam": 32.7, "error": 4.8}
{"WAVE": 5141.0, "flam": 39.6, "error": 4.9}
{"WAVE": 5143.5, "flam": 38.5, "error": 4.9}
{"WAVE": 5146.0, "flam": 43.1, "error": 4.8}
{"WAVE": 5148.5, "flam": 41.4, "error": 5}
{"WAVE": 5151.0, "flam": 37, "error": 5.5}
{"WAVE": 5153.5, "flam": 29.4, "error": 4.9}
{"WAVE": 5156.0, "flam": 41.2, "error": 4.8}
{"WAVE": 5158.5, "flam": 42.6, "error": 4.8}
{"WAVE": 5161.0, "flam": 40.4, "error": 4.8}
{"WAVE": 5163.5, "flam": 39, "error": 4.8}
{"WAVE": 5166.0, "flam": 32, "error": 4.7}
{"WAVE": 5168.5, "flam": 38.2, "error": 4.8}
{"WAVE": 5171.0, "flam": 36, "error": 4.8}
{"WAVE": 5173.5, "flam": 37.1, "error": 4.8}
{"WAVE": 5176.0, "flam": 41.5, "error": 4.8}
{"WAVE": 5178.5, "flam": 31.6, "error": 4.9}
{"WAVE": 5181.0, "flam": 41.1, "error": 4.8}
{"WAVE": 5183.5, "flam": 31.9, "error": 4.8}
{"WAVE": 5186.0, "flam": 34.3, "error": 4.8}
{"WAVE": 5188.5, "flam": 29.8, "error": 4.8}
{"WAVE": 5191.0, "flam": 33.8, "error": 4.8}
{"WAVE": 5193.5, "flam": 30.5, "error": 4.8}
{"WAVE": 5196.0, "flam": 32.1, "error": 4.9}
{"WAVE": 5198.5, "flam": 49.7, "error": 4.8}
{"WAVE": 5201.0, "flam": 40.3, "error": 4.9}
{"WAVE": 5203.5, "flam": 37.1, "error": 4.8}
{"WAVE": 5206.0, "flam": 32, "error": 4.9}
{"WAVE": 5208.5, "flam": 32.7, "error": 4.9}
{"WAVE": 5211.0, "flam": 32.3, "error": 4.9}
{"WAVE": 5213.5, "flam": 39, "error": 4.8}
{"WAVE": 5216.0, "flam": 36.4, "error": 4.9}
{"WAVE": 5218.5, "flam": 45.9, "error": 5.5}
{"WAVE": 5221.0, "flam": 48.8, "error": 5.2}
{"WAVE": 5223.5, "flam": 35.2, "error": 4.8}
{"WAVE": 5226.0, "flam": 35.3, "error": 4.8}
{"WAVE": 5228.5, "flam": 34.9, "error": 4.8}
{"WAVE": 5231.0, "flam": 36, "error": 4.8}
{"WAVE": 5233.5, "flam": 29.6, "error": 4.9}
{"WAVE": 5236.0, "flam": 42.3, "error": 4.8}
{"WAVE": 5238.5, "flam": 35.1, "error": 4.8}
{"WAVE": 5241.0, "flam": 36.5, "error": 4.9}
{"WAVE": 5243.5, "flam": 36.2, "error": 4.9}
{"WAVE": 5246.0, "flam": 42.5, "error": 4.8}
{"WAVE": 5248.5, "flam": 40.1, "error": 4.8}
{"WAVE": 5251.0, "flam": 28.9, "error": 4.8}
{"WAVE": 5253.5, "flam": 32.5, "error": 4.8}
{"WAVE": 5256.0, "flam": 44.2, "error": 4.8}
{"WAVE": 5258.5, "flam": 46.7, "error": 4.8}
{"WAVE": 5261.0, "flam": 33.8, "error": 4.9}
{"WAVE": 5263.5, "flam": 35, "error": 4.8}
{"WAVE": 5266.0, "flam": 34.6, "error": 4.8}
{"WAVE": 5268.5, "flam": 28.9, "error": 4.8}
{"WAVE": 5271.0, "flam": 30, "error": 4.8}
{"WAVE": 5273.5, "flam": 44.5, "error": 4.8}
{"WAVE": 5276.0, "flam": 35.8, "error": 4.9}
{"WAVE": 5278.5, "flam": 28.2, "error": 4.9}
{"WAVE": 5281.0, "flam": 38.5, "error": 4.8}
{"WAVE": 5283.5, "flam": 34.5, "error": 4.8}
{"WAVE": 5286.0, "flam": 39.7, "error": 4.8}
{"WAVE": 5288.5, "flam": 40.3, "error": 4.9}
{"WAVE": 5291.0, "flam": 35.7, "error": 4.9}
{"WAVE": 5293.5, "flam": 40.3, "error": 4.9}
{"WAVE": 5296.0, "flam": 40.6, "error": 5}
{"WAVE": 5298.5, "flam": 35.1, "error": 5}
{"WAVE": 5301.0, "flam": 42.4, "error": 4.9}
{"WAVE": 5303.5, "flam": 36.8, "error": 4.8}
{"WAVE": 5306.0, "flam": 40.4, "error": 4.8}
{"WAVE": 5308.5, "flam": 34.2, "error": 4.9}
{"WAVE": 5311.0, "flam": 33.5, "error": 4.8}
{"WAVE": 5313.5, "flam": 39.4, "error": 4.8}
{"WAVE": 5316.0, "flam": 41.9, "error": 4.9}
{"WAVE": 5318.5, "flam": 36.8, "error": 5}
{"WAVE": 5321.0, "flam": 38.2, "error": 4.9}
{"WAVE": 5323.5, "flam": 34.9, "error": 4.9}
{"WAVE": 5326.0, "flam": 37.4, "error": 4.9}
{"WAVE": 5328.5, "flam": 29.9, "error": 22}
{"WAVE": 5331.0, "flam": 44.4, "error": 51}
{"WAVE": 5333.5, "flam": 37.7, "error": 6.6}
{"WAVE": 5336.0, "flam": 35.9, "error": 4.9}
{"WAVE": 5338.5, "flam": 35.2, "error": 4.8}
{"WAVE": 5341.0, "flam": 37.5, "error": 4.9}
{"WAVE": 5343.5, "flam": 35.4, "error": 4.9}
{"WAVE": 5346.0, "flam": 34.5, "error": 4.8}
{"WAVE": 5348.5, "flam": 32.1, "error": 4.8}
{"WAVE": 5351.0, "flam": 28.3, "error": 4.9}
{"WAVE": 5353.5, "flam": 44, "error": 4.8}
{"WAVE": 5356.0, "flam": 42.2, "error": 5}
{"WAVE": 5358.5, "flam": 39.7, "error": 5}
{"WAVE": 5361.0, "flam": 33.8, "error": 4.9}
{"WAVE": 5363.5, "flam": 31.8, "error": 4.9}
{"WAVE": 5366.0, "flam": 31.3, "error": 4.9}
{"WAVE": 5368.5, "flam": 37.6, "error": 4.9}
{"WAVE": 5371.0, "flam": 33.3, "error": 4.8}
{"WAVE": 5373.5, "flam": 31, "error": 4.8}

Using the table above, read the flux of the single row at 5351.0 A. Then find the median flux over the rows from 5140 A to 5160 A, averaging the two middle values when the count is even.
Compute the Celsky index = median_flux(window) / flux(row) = 1.43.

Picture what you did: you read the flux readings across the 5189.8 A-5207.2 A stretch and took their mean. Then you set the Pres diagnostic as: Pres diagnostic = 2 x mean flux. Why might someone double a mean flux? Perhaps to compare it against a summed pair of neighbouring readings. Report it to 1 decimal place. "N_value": 73.0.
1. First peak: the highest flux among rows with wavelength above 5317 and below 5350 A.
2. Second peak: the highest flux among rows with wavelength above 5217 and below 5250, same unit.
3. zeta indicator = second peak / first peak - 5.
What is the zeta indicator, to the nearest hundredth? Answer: -3.90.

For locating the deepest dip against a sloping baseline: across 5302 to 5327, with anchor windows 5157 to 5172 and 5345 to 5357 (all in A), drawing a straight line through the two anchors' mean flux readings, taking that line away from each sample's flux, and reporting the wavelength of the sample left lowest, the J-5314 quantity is 5311.0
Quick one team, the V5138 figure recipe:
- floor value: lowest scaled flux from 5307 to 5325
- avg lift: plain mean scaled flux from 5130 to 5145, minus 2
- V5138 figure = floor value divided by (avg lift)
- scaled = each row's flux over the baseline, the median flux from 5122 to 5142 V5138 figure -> -1.06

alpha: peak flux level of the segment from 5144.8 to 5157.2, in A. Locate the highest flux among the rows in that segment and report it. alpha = 43.1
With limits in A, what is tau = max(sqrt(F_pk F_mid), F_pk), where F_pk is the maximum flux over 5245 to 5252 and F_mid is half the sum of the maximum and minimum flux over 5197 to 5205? 43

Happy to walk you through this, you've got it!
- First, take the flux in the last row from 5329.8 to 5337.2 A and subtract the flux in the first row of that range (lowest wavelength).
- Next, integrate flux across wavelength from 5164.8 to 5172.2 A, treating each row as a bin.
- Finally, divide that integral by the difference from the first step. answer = -31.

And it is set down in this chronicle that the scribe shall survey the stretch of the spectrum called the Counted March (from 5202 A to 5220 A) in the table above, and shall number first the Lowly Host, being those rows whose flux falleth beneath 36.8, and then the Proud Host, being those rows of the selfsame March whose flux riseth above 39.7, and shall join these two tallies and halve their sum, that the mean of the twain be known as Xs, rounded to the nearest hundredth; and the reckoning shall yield 2.50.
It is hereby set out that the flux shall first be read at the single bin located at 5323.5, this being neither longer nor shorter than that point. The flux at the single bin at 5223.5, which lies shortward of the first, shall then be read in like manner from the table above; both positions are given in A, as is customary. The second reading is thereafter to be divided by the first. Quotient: 1.01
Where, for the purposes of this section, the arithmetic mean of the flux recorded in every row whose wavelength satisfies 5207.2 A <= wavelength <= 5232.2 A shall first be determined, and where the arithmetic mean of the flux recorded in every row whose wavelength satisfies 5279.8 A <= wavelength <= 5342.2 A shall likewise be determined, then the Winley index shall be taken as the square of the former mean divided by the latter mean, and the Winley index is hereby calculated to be 38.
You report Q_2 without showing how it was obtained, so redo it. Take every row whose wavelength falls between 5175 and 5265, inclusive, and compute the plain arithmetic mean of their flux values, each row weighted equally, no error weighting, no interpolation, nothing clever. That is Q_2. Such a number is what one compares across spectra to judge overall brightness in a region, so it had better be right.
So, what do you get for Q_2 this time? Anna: 36.8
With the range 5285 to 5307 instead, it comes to 39.0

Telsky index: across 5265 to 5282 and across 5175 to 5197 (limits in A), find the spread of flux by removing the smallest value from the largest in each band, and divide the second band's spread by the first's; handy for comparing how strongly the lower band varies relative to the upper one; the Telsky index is 0.72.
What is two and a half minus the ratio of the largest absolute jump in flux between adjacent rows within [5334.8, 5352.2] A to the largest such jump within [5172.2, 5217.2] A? 2.3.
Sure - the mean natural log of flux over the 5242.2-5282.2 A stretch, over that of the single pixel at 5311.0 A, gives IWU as 1.019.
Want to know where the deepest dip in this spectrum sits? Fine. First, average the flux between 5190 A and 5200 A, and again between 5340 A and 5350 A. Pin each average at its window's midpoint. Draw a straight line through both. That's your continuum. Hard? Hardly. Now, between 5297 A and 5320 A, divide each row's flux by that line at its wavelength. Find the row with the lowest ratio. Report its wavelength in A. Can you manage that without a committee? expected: 5311.0 A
